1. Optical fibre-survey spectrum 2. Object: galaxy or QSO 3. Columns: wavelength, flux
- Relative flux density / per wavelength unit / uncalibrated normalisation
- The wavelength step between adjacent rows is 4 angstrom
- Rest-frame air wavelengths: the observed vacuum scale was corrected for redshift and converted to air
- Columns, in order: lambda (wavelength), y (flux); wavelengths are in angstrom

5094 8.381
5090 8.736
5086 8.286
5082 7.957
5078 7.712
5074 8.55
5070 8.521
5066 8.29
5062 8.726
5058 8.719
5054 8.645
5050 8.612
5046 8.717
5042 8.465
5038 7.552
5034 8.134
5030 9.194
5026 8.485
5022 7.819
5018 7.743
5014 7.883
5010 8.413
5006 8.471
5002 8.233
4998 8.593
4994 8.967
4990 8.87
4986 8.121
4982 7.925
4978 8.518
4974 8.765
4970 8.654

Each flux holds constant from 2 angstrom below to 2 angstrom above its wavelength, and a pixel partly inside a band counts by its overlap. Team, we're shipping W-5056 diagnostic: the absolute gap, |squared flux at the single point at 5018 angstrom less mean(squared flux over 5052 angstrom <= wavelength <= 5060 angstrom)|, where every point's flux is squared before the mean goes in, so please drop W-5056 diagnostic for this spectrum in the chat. 15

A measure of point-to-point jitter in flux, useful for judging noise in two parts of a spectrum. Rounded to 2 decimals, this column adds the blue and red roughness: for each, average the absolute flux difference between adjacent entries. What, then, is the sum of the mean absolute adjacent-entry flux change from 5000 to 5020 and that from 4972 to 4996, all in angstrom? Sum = 0.62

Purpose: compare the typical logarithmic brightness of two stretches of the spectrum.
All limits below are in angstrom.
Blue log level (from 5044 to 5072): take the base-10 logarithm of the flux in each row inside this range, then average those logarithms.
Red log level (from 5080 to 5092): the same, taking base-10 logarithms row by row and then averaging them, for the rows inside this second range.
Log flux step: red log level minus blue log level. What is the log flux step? -0.015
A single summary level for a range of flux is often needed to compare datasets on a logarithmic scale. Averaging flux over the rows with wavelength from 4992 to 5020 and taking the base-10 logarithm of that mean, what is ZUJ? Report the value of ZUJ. 0.921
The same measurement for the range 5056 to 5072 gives 0.933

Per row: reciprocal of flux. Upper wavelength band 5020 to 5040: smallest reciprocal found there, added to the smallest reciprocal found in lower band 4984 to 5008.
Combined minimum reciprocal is 0.220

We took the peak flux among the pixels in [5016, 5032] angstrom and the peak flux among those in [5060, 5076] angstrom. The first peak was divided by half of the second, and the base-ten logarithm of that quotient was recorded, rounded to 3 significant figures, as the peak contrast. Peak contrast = 0.324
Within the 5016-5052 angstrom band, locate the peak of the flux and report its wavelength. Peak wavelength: 5030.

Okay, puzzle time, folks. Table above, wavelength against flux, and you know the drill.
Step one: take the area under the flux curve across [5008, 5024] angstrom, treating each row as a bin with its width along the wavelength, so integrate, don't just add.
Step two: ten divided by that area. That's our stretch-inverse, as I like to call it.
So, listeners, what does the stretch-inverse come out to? 0.078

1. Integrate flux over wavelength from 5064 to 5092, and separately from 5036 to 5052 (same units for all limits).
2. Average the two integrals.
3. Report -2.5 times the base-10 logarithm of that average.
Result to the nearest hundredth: -5.65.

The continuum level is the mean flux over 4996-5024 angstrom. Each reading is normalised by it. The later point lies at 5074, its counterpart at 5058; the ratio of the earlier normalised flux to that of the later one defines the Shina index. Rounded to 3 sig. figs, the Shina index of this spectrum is 1.02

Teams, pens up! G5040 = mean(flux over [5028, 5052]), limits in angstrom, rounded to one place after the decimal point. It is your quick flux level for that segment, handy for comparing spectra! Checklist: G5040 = 8.4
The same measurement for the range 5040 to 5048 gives 8.6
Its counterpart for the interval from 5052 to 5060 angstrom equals 8.7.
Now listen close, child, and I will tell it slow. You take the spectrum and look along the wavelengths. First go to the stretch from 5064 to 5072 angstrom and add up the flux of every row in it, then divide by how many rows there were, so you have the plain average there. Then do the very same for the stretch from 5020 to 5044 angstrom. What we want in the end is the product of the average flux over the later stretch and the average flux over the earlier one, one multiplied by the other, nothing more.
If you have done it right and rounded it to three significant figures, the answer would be 69.6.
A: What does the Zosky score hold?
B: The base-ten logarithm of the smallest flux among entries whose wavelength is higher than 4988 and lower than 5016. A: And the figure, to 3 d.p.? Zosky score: 0.897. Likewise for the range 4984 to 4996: 0.910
